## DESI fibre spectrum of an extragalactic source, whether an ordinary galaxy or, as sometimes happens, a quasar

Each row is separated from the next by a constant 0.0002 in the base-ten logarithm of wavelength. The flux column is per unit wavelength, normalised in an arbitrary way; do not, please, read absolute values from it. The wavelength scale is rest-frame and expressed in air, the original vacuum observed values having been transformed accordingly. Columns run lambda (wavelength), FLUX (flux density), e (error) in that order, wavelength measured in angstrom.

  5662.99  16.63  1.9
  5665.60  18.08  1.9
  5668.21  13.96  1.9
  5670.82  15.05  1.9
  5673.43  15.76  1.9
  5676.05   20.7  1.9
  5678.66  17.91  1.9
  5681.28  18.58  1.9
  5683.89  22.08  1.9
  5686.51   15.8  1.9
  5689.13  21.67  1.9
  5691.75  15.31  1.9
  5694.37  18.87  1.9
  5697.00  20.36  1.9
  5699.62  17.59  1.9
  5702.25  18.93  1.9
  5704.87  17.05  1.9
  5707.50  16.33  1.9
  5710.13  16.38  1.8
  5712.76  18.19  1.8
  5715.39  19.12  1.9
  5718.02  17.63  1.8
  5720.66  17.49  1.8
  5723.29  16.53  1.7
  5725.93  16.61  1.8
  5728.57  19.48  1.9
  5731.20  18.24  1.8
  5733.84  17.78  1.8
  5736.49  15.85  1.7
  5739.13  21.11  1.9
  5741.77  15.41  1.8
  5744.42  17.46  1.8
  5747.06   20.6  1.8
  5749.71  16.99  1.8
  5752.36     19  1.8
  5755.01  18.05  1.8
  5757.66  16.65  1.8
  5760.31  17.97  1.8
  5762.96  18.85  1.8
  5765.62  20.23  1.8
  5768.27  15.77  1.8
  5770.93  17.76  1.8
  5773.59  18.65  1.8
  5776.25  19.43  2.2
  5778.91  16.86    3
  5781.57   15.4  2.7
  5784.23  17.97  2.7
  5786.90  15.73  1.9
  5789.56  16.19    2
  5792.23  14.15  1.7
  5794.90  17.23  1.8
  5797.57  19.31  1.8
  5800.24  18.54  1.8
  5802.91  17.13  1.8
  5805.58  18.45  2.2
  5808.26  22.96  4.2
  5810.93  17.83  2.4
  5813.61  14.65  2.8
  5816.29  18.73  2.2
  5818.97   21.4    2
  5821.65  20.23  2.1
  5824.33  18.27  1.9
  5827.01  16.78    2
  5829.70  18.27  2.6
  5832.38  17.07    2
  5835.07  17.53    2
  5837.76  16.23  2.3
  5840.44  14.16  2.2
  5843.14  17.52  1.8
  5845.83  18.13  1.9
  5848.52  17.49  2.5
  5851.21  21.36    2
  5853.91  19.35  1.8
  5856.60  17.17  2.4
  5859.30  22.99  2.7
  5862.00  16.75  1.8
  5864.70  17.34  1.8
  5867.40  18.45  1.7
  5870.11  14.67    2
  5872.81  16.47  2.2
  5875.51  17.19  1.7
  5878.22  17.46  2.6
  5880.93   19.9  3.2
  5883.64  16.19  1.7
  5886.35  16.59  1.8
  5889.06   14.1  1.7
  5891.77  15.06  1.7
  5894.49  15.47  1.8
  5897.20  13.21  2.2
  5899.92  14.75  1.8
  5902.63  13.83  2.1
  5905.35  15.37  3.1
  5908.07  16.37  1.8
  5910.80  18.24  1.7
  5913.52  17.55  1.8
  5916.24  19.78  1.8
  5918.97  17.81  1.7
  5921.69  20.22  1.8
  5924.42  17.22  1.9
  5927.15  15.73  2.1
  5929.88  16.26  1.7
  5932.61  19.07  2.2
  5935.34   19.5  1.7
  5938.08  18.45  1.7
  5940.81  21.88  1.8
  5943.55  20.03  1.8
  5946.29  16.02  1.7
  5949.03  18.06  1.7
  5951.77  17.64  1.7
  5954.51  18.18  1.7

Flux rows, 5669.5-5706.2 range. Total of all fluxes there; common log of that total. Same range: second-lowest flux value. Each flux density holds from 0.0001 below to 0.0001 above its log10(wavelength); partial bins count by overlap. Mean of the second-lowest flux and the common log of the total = 8.9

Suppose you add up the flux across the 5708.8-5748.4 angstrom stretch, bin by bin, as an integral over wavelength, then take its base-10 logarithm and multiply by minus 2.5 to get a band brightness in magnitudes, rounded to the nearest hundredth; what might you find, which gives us -7.12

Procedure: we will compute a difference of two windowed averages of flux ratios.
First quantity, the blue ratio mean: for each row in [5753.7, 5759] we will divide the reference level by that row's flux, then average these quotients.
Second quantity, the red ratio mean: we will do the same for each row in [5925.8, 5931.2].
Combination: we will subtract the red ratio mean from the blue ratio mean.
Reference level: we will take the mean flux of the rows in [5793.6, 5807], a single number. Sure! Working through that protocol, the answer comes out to -0.09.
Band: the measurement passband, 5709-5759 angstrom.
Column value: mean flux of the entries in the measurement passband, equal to 17.8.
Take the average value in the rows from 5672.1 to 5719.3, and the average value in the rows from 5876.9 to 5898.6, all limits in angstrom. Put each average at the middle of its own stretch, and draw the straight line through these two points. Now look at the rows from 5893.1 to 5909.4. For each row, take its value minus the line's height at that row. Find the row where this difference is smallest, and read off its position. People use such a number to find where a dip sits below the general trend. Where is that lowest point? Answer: 5897.20 angstrom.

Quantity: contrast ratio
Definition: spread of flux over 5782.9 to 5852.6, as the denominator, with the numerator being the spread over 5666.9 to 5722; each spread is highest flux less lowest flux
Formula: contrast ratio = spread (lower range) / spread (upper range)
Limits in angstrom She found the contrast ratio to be 0.92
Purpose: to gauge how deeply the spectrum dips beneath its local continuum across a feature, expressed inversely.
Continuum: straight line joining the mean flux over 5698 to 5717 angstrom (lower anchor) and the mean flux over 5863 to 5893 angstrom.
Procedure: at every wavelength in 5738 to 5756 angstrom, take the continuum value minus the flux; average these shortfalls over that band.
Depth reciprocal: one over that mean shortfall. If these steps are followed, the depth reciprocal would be -1.1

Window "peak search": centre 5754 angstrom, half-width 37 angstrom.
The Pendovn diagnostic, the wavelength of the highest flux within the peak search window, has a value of 5739.13 angstrom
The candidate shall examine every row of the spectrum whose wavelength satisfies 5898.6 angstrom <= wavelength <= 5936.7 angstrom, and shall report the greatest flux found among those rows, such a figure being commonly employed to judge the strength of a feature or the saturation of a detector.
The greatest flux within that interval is 20.22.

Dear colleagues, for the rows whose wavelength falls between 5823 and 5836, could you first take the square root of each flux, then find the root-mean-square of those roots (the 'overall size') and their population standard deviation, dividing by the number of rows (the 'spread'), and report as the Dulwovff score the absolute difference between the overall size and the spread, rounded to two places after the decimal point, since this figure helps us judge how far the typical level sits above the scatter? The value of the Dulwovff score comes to 4.12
